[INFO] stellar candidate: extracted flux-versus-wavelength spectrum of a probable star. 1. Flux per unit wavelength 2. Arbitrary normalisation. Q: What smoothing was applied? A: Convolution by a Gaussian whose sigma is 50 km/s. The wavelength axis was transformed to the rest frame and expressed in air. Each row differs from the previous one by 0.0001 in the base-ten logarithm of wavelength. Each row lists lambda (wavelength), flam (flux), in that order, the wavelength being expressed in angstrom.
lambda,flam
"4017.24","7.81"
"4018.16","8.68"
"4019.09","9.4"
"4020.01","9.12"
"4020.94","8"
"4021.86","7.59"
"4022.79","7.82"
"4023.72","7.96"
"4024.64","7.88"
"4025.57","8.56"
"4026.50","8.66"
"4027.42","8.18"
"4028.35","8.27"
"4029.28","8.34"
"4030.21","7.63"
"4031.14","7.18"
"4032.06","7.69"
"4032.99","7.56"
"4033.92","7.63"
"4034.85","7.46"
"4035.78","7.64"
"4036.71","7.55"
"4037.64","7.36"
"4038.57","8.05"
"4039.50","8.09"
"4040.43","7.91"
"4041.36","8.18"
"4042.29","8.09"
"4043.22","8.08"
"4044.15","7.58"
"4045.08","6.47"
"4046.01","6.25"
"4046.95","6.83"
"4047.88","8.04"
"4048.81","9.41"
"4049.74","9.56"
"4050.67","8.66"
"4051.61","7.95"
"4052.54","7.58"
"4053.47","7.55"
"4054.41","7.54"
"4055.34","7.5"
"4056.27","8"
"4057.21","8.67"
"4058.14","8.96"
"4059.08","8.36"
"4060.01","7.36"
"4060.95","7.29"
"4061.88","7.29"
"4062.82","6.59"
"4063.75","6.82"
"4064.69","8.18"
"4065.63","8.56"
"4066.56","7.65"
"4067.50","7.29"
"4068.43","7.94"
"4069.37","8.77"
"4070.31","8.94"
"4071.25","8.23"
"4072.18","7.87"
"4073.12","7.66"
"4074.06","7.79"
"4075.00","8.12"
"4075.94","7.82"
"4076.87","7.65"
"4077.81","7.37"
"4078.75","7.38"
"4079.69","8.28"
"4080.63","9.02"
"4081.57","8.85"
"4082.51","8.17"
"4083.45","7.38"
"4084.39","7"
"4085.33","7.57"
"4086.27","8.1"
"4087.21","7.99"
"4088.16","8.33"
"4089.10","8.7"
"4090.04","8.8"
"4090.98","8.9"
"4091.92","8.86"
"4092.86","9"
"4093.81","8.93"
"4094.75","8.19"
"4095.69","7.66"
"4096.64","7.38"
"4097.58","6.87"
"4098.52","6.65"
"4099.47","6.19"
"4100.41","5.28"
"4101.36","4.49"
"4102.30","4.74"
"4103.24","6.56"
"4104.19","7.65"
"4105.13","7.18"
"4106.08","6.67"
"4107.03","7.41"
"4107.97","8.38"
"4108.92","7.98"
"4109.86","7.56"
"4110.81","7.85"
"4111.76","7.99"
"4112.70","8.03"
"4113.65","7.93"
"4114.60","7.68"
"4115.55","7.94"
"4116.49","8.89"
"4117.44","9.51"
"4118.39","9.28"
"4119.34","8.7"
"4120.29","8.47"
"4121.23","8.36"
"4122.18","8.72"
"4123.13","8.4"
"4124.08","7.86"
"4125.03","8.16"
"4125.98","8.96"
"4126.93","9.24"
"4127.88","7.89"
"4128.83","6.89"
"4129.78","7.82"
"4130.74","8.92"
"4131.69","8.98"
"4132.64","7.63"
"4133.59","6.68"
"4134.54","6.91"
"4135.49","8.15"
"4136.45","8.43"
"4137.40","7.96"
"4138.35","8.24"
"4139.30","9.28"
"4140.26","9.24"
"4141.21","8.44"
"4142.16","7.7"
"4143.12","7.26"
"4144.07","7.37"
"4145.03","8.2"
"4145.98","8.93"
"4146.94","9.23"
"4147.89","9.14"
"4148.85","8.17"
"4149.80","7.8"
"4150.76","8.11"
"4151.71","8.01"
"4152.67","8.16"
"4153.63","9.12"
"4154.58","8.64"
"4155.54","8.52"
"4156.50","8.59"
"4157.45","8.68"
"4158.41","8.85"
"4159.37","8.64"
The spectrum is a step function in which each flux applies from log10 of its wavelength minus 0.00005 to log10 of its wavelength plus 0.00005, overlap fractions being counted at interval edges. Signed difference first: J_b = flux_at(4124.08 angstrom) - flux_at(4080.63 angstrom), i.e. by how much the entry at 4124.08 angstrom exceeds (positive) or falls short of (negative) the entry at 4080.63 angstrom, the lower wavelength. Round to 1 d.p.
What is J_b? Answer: -1.2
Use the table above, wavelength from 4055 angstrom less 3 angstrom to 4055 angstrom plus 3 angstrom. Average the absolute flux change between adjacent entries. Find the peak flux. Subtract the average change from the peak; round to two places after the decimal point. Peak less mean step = 8.42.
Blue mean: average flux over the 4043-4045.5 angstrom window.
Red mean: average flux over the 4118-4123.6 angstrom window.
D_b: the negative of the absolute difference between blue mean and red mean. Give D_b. -1.3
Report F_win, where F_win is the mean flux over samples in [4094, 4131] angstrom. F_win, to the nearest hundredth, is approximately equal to 7.70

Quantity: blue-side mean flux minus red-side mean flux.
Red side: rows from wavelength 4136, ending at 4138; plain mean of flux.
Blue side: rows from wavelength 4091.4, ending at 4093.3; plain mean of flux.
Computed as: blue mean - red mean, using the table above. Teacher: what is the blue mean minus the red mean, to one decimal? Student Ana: 0.7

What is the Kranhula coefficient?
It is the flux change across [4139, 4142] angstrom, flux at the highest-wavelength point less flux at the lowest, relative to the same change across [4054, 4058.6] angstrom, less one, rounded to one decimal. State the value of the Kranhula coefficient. -1.6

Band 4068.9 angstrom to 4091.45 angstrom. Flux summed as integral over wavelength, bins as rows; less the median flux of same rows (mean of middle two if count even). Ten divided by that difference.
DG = 0.057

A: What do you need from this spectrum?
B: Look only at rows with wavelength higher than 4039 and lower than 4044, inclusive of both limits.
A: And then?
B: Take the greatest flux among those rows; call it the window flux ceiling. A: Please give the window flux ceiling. 8.18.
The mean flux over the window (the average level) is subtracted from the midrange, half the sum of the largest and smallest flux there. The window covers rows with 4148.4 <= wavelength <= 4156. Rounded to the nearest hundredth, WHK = 0.14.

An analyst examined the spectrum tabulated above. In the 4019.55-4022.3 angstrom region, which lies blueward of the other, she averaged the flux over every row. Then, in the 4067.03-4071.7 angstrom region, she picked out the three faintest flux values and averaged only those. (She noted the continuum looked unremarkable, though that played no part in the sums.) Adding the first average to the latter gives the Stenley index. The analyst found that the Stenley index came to 16.1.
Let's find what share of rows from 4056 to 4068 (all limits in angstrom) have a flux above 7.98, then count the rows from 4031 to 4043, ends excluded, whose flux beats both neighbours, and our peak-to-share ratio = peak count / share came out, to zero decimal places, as 11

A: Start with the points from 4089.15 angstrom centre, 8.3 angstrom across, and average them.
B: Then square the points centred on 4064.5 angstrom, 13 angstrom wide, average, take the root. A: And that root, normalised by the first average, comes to 0.93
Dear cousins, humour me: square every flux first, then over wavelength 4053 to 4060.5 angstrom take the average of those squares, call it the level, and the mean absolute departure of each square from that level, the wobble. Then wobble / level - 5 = -4.87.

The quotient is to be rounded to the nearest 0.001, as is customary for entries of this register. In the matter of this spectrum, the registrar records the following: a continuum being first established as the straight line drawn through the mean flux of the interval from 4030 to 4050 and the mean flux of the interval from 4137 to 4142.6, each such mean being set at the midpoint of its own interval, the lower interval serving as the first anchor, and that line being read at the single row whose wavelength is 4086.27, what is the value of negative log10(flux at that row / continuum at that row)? -0.001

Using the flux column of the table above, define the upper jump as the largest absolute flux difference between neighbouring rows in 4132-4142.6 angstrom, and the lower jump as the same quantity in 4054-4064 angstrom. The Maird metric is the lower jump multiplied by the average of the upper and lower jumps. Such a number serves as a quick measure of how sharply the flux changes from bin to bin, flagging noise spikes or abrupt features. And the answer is 1.1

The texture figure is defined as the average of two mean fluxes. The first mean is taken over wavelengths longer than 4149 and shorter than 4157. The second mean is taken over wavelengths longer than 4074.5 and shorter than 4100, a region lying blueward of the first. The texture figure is 8.17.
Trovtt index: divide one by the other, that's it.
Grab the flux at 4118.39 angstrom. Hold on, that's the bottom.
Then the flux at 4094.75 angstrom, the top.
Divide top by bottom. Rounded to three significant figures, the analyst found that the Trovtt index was 0.883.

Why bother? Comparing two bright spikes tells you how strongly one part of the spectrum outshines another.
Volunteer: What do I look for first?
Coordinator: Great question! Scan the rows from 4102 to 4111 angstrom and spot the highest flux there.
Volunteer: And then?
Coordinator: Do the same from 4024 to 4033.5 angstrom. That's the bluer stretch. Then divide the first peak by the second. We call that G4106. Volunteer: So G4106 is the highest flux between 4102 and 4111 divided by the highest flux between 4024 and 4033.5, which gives 0.97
